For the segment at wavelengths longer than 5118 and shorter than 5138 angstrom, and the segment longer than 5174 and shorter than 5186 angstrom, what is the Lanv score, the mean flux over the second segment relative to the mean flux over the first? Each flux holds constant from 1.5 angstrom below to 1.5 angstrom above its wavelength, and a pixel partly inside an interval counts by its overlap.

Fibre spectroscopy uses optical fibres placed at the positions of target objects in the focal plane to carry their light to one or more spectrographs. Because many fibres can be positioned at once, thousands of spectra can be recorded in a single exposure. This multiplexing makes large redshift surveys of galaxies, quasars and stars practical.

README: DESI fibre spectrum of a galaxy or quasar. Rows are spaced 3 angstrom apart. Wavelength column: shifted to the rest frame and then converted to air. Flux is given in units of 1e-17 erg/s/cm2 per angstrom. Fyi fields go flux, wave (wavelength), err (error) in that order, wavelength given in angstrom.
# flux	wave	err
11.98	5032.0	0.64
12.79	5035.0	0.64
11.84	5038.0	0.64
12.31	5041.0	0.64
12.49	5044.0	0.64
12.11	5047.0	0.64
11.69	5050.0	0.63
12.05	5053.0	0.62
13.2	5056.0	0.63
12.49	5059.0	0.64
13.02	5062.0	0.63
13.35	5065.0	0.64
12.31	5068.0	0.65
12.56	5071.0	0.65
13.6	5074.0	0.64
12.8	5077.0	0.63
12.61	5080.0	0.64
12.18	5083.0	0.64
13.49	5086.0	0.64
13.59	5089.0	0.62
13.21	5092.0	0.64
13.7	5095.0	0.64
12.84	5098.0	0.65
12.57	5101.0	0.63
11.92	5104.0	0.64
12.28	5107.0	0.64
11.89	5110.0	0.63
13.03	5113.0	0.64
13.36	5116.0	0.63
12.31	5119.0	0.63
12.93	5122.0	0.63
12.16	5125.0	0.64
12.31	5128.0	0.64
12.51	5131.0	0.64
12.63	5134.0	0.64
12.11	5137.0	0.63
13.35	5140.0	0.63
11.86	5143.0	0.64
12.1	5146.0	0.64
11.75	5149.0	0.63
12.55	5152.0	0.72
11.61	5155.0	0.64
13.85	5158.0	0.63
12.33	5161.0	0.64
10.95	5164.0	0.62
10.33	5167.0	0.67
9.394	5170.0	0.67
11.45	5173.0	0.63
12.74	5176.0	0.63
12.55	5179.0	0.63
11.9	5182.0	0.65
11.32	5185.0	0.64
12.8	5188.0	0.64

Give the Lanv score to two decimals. 0.98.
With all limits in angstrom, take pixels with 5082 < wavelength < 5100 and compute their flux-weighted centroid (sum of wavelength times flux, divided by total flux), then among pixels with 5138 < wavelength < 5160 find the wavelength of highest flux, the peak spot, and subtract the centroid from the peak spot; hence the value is 67.4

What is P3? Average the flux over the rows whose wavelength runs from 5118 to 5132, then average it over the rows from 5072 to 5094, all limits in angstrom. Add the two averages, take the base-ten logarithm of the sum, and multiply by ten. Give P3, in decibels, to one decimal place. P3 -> 14.1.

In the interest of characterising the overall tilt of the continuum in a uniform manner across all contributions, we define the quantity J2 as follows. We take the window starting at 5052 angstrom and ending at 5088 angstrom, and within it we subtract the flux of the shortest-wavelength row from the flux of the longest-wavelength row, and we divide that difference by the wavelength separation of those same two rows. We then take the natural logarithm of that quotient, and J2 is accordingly -3.1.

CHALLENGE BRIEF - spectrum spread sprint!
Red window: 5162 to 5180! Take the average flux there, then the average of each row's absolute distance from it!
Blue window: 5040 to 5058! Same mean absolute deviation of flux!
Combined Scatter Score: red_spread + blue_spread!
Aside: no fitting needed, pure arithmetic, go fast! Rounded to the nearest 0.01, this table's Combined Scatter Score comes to 1.37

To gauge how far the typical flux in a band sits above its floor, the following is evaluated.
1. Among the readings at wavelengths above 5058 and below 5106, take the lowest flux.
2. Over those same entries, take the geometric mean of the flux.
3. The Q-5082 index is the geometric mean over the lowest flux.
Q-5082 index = 1.08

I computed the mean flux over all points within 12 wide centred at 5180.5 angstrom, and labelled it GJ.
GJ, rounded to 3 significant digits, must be 12.1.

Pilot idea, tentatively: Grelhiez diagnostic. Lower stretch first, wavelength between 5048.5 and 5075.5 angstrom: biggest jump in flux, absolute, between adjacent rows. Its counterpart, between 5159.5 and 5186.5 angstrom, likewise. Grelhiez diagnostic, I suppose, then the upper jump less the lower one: 0.91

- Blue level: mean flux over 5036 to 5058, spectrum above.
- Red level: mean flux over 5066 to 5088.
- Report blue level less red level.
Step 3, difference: -0.6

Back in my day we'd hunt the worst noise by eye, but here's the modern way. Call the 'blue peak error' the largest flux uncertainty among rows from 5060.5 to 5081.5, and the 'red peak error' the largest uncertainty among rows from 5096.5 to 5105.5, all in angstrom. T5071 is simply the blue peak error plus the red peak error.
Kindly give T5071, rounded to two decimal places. 1.30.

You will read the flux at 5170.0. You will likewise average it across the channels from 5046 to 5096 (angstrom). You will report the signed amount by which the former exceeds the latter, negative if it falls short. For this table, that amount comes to -3.4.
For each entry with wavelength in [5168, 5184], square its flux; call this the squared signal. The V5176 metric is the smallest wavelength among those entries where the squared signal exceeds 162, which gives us 5176.0 angstrom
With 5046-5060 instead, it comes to 5056.0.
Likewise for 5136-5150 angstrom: 5140.0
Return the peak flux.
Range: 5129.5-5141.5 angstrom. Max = 13.35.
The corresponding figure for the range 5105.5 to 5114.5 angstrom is 13.03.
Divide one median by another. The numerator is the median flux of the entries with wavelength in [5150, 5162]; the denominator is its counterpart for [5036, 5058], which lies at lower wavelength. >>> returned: 1.03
